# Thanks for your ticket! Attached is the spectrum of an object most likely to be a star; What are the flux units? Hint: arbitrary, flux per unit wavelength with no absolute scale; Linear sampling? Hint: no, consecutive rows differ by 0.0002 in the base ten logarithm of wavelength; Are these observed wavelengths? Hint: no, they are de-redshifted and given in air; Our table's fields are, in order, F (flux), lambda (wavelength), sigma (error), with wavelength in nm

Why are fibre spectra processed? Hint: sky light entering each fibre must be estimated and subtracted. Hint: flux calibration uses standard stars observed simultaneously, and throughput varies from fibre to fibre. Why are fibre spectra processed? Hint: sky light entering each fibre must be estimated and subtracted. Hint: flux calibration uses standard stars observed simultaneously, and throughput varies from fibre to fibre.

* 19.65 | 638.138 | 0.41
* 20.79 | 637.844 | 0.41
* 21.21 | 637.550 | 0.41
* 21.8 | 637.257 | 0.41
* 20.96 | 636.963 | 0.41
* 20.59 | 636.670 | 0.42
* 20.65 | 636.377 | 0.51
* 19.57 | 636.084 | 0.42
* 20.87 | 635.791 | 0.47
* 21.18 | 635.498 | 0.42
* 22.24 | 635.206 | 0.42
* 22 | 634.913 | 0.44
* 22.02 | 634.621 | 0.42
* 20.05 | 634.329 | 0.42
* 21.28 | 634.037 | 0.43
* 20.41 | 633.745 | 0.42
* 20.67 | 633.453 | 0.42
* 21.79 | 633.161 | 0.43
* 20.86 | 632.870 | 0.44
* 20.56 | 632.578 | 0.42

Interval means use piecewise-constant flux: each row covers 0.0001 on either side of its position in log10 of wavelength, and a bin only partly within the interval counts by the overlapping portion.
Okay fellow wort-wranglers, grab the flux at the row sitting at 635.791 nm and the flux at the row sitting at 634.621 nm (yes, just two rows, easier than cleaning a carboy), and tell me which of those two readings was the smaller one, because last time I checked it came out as 20.9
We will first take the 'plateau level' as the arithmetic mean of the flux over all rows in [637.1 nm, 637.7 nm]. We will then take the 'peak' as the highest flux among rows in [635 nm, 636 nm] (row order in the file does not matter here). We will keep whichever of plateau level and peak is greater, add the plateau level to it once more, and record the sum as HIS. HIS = 43.7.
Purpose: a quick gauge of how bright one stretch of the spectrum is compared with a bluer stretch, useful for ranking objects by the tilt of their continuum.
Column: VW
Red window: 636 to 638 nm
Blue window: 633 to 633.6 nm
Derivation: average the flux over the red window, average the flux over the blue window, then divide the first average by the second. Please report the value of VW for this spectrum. 0.98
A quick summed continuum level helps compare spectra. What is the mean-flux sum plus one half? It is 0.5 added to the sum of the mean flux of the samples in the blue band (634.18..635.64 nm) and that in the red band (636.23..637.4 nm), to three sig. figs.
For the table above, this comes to 43.0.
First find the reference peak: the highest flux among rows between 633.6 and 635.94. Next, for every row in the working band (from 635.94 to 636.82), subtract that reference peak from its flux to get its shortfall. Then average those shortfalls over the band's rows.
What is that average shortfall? -1.97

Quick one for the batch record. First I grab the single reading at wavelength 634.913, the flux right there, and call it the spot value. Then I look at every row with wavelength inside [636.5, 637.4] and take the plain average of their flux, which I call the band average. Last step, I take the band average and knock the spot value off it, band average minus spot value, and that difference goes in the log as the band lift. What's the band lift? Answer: -0.9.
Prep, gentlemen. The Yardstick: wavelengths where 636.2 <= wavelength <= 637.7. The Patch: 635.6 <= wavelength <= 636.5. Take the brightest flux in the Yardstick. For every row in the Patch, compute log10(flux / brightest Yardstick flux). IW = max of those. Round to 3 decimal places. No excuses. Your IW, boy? -0.019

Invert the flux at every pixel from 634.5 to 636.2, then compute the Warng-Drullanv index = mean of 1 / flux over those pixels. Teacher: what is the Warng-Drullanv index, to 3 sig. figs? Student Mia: 0.0470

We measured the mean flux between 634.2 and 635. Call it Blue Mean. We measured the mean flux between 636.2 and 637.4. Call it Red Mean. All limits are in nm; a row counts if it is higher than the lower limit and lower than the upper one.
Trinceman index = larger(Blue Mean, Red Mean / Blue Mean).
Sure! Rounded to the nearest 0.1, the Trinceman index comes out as 21.4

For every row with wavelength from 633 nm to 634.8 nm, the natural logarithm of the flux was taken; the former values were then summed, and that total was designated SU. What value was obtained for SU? 18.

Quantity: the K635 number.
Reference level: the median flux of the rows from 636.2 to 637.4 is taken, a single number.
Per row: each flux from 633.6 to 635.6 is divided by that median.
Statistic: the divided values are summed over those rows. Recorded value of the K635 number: 7.2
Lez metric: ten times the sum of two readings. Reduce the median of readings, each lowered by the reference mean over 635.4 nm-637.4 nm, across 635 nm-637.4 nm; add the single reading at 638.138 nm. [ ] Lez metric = 198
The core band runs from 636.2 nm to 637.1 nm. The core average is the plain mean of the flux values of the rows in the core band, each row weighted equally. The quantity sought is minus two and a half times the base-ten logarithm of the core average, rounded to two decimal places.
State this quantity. -3.29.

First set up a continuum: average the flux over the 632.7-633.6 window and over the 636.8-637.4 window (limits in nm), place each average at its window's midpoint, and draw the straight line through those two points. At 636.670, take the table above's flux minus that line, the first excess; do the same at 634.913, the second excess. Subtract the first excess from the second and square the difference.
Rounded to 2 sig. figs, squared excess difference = 2.3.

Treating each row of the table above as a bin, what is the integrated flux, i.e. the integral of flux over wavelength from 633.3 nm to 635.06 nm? 37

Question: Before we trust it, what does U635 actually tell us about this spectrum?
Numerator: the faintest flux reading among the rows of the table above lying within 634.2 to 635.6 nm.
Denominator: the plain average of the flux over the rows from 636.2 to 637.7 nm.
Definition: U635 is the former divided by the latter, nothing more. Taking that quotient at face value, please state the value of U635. 0.95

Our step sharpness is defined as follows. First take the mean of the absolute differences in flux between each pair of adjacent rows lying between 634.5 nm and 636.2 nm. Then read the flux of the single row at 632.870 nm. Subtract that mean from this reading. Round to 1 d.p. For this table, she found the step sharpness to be 20.3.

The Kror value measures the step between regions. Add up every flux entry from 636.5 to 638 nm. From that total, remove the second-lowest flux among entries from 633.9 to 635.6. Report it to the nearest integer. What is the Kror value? 84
